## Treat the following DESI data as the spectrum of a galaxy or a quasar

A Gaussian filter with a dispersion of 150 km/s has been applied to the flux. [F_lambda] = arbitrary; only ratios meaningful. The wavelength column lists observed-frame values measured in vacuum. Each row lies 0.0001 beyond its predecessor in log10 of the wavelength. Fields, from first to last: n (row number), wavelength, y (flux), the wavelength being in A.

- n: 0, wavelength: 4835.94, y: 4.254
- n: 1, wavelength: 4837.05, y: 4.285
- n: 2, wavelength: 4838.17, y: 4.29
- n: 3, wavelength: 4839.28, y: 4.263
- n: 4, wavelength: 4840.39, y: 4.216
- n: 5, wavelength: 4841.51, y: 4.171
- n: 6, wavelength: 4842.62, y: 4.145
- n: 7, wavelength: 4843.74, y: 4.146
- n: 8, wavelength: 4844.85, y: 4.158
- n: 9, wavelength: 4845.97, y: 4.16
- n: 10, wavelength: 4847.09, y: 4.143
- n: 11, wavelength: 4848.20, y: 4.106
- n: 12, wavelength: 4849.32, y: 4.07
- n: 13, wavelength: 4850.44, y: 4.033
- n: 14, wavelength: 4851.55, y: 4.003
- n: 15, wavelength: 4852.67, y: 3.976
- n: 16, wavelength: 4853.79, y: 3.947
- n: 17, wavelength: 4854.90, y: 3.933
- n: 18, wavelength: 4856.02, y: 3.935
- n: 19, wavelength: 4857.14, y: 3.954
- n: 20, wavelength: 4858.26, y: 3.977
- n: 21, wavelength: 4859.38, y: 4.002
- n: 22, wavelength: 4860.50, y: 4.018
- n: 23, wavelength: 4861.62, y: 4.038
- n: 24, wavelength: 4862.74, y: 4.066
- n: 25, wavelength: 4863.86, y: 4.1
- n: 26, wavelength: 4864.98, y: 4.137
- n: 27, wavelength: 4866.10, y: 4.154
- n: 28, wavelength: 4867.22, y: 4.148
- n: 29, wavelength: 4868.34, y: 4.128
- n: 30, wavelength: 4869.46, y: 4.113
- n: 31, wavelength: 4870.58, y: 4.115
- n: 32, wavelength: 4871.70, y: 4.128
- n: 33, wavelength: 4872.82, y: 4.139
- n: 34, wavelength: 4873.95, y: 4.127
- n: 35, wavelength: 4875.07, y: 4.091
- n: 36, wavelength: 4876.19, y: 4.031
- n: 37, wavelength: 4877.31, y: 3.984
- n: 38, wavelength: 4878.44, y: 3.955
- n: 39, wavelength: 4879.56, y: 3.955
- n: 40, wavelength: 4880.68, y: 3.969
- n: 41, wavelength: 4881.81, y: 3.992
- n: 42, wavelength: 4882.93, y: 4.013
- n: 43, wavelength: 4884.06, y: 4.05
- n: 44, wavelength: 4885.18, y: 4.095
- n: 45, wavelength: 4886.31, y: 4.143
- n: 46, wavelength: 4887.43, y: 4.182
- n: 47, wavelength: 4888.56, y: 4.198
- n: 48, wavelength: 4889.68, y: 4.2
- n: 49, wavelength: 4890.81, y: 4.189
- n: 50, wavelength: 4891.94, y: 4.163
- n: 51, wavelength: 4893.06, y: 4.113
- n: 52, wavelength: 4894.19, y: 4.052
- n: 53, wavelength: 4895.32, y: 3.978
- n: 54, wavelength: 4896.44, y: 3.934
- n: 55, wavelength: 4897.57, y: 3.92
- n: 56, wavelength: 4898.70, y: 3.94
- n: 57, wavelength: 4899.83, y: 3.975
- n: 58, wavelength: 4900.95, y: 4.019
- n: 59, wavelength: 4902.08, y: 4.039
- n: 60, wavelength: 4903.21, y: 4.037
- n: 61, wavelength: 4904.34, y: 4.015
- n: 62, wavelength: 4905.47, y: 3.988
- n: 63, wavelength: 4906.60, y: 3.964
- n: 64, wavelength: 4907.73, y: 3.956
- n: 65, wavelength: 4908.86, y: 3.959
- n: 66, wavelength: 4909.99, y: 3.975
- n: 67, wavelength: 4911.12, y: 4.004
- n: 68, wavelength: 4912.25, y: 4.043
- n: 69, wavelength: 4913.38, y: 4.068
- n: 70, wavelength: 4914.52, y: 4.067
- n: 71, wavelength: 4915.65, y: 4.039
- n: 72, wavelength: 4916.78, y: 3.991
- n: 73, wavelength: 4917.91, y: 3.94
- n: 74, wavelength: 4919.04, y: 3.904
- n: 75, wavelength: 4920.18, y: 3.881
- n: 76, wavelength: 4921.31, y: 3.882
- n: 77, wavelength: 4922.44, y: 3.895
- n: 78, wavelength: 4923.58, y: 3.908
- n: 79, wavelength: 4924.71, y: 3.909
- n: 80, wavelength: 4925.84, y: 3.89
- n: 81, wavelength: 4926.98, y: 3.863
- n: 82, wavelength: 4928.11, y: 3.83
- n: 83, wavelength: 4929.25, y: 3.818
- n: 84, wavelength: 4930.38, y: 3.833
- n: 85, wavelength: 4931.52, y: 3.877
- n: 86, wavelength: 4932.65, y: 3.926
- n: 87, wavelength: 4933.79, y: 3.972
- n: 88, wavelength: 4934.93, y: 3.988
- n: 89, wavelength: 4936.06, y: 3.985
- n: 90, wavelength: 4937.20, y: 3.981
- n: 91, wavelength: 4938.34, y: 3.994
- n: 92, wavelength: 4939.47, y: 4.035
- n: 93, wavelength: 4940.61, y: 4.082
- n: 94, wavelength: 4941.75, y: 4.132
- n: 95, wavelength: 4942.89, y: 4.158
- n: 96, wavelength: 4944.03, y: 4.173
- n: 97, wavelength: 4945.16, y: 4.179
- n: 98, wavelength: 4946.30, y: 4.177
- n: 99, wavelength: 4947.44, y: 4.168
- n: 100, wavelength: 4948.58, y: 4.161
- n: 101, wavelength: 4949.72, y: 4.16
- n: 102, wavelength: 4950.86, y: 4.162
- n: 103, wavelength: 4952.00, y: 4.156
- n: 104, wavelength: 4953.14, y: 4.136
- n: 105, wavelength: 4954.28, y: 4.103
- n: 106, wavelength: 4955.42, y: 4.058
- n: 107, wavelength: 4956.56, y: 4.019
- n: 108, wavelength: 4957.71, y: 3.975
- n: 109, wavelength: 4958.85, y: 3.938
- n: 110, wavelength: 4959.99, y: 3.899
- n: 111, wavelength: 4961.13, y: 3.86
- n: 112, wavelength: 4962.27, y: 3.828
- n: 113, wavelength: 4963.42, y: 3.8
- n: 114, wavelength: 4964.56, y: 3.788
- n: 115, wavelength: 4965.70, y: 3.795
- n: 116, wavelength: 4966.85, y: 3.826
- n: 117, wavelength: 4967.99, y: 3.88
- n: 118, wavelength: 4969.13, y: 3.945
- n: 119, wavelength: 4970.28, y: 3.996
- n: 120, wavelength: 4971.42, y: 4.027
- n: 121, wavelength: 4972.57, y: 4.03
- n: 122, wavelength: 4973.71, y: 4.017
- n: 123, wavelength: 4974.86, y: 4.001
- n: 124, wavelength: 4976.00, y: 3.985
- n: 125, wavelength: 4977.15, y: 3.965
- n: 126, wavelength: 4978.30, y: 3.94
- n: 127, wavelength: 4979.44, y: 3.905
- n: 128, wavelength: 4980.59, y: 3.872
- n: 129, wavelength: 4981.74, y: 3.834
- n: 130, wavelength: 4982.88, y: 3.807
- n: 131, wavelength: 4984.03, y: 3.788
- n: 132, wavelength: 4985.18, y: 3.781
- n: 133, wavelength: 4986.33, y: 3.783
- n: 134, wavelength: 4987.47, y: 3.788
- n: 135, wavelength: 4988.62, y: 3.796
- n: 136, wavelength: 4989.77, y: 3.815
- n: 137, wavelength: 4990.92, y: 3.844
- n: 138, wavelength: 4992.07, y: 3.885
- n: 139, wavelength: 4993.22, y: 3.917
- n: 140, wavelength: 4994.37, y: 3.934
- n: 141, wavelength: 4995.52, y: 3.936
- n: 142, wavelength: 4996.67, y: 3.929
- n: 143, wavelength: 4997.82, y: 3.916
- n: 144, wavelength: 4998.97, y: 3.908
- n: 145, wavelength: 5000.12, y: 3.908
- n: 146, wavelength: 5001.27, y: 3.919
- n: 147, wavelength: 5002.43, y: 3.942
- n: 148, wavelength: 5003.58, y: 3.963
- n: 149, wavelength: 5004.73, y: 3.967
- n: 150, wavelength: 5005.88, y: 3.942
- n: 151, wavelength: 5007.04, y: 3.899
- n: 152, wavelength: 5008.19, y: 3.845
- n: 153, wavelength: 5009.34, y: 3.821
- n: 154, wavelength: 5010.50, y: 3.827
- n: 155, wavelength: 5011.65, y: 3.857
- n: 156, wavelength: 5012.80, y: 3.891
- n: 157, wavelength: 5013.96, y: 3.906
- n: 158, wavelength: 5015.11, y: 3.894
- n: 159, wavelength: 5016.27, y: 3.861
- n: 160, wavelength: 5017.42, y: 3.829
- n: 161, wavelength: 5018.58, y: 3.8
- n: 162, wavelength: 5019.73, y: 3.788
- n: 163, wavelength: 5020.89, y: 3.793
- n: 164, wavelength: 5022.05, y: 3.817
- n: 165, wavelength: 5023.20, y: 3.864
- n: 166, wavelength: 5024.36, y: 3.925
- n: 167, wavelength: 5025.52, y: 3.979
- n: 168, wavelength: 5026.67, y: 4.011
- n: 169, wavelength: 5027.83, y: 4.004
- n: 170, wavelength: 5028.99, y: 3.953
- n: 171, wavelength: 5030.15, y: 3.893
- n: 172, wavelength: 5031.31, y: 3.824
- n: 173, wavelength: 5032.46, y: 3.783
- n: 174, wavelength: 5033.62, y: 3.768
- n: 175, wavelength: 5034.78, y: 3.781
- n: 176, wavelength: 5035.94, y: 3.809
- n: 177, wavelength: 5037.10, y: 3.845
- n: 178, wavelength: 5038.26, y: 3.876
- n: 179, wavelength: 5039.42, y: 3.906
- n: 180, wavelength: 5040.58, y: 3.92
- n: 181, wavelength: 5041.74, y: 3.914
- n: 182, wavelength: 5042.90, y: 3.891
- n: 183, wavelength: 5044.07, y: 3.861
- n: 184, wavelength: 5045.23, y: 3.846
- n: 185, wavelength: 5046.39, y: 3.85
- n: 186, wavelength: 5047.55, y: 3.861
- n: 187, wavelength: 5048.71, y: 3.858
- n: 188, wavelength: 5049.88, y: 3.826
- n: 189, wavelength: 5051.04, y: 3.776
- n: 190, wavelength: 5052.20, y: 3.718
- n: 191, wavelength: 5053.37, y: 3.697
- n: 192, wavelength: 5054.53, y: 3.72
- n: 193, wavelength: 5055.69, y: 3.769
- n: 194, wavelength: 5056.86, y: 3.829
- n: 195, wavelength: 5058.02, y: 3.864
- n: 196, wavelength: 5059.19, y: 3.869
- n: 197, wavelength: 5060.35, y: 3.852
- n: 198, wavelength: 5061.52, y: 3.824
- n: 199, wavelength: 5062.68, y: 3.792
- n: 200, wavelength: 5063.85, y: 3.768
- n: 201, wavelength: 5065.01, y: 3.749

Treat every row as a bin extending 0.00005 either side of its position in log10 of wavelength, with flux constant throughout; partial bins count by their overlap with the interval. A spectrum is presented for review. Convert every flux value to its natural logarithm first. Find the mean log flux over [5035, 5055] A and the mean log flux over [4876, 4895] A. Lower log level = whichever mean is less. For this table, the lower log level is 1.34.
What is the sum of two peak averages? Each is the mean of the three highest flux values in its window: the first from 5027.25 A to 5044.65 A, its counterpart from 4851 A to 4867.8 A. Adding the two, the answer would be 8.11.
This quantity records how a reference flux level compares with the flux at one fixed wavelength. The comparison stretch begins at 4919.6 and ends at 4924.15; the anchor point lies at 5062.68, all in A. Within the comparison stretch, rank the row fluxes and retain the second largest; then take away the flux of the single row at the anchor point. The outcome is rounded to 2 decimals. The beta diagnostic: 0.10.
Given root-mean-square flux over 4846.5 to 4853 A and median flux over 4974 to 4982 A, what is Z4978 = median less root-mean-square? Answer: -0.12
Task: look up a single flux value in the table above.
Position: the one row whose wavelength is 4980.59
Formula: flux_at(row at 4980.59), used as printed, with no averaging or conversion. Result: 3.872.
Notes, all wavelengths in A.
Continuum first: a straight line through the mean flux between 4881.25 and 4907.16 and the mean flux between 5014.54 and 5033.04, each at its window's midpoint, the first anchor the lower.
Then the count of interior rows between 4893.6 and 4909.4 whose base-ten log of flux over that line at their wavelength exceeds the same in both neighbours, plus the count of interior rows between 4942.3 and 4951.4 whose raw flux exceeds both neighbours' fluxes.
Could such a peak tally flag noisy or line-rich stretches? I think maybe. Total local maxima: 2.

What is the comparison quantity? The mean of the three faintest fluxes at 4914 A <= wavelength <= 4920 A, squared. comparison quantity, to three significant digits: 15.6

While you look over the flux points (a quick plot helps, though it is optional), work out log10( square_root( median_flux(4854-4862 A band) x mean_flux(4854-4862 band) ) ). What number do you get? 0.600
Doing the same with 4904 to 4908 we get 0.600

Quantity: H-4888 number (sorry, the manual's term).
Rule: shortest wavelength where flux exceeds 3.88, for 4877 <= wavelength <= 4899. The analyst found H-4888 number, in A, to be 4877.31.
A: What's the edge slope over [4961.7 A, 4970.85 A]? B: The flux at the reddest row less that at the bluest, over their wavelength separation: 0.021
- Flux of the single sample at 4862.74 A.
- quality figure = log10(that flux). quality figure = 0.609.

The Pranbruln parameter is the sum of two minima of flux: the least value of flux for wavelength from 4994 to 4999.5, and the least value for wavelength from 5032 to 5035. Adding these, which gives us 7.68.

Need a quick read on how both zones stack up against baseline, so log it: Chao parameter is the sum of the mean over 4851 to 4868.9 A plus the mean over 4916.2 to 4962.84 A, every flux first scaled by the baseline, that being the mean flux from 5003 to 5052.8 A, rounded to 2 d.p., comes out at 2.08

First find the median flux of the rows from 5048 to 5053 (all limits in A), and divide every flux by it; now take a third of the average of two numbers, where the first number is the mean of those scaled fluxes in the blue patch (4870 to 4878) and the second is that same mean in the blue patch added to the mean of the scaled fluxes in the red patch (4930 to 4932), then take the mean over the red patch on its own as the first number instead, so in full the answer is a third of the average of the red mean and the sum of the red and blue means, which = 0.517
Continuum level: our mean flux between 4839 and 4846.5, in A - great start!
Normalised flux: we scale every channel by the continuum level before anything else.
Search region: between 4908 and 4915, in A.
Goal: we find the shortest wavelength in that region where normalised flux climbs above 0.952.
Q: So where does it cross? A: 4911.12 A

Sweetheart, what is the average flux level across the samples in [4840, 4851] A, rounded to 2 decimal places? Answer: 4.13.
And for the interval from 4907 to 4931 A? 3.94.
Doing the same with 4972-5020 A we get 3.89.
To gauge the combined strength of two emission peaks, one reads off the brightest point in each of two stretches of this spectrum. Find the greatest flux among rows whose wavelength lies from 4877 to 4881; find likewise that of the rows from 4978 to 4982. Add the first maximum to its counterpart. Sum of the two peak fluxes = 7.92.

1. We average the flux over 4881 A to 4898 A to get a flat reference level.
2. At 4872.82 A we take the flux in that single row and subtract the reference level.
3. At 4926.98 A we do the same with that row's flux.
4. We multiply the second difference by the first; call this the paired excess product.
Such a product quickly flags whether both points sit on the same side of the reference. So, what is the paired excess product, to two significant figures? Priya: -0.013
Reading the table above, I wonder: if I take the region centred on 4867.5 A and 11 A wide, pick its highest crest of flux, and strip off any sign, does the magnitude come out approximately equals 4.15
